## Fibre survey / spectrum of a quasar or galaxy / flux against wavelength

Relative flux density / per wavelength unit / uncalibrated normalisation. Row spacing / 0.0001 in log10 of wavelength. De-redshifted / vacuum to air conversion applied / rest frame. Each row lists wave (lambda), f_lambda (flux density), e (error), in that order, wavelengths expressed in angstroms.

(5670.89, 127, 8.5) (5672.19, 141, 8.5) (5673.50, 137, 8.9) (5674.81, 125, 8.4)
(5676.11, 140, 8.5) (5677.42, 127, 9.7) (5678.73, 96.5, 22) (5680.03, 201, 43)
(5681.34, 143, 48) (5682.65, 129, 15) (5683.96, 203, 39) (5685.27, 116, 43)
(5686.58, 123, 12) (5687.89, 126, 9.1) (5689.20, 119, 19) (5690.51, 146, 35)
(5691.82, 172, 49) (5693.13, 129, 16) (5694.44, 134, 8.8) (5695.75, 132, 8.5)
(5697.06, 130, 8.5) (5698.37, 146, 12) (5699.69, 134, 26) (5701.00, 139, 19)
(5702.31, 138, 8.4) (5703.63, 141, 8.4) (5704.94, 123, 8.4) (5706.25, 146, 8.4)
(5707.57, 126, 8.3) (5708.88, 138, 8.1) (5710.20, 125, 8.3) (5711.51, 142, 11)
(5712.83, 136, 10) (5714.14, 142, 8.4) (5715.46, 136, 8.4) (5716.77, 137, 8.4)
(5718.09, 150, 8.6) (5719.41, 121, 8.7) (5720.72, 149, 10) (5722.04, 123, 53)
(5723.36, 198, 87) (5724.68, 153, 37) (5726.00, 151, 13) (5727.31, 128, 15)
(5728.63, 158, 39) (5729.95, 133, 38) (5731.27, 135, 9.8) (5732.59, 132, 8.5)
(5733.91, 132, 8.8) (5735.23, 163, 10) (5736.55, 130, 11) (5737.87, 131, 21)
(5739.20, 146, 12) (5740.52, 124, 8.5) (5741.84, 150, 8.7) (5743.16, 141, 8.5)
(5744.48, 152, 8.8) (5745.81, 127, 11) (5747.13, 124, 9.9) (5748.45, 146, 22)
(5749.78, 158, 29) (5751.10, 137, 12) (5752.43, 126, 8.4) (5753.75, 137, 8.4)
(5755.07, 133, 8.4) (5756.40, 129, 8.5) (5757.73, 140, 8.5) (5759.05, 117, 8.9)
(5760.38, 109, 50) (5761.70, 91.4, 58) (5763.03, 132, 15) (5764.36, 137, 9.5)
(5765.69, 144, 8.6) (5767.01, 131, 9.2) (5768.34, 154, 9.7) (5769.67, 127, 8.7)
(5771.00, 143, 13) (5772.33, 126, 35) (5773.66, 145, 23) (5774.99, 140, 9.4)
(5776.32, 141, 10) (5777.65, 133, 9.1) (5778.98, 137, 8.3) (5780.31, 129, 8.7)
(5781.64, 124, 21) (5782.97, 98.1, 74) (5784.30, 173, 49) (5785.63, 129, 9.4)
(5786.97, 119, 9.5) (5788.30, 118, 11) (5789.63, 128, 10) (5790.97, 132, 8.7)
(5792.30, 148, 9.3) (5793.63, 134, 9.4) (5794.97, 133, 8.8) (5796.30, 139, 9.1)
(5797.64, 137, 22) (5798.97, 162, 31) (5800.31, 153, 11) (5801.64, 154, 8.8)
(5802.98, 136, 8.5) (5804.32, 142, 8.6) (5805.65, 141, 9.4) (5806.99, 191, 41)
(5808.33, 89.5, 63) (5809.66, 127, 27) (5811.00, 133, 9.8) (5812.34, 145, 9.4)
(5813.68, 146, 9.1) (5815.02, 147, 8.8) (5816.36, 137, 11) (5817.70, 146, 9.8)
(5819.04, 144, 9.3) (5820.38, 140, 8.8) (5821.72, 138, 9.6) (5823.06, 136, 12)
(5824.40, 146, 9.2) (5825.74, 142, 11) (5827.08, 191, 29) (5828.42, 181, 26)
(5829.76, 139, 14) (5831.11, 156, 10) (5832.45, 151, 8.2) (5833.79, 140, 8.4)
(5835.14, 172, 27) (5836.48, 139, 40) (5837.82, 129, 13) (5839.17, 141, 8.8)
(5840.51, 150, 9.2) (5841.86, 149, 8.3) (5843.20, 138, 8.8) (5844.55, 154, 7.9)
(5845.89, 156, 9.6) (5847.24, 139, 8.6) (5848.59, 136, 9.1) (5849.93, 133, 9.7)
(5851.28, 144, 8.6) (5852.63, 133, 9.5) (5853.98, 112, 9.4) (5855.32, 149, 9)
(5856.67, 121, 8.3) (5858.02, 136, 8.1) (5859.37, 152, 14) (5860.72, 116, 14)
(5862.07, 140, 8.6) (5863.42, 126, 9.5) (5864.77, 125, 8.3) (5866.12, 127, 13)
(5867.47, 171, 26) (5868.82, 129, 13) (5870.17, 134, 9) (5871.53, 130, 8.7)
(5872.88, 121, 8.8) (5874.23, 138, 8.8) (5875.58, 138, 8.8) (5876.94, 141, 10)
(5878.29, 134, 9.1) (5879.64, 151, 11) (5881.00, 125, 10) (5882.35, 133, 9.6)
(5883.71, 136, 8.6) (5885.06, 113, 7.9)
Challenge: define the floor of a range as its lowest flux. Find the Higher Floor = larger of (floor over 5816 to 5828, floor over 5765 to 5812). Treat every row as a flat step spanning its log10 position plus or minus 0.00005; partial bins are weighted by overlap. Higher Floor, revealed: 136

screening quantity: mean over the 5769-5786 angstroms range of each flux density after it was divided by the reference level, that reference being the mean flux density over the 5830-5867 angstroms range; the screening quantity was 0.96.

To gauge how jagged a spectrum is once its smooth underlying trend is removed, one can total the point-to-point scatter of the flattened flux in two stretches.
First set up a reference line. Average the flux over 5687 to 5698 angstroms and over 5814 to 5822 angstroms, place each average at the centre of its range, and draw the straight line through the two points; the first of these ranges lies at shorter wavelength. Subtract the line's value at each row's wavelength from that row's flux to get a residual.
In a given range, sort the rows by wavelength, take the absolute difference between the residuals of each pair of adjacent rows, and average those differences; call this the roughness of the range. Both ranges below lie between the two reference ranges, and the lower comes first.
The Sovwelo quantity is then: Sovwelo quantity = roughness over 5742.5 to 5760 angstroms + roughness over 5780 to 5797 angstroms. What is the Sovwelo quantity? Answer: 31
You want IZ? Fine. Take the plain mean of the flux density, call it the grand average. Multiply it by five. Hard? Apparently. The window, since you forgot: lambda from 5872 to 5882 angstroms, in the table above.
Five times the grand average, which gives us 677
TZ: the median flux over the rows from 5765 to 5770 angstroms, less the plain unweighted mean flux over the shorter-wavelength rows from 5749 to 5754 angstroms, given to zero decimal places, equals -2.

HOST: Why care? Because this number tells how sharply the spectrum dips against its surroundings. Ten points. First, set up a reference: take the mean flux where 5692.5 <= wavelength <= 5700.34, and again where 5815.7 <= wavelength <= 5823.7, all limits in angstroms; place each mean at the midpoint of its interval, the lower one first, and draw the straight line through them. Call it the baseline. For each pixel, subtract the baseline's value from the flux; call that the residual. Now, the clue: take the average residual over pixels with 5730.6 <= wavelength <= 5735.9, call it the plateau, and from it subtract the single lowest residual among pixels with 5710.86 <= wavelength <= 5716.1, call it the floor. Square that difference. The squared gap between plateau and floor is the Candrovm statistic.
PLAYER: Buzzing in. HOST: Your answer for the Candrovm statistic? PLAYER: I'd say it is 13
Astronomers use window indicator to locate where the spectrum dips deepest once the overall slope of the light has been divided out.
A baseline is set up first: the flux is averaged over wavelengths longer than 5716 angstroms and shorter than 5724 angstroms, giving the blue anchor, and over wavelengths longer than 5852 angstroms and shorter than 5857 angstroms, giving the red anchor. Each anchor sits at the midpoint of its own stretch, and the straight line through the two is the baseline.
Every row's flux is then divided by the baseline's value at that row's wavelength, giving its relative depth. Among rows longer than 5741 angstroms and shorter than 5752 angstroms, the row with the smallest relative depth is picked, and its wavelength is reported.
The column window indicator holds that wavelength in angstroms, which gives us 5747.13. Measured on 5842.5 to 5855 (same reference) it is 5853.98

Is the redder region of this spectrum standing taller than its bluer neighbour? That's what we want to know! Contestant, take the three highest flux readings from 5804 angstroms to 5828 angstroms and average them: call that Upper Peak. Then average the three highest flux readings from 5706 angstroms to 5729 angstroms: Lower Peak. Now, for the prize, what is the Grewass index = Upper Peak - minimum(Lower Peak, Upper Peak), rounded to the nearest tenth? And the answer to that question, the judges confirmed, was 6.7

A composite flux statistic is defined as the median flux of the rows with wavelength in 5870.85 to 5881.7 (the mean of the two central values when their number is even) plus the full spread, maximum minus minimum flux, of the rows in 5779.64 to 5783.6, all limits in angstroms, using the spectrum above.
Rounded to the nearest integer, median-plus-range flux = 167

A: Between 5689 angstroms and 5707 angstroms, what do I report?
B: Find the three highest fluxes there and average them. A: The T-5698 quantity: 155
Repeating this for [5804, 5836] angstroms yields 188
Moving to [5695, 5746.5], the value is 173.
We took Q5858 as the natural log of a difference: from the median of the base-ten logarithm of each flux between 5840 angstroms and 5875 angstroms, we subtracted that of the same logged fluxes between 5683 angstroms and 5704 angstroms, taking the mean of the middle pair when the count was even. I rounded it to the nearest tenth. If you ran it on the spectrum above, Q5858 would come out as -5.0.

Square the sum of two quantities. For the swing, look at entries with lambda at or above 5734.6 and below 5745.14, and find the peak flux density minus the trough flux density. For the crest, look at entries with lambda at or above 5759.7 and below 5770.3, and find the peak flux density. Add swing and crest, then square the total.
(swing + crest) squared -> 37249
